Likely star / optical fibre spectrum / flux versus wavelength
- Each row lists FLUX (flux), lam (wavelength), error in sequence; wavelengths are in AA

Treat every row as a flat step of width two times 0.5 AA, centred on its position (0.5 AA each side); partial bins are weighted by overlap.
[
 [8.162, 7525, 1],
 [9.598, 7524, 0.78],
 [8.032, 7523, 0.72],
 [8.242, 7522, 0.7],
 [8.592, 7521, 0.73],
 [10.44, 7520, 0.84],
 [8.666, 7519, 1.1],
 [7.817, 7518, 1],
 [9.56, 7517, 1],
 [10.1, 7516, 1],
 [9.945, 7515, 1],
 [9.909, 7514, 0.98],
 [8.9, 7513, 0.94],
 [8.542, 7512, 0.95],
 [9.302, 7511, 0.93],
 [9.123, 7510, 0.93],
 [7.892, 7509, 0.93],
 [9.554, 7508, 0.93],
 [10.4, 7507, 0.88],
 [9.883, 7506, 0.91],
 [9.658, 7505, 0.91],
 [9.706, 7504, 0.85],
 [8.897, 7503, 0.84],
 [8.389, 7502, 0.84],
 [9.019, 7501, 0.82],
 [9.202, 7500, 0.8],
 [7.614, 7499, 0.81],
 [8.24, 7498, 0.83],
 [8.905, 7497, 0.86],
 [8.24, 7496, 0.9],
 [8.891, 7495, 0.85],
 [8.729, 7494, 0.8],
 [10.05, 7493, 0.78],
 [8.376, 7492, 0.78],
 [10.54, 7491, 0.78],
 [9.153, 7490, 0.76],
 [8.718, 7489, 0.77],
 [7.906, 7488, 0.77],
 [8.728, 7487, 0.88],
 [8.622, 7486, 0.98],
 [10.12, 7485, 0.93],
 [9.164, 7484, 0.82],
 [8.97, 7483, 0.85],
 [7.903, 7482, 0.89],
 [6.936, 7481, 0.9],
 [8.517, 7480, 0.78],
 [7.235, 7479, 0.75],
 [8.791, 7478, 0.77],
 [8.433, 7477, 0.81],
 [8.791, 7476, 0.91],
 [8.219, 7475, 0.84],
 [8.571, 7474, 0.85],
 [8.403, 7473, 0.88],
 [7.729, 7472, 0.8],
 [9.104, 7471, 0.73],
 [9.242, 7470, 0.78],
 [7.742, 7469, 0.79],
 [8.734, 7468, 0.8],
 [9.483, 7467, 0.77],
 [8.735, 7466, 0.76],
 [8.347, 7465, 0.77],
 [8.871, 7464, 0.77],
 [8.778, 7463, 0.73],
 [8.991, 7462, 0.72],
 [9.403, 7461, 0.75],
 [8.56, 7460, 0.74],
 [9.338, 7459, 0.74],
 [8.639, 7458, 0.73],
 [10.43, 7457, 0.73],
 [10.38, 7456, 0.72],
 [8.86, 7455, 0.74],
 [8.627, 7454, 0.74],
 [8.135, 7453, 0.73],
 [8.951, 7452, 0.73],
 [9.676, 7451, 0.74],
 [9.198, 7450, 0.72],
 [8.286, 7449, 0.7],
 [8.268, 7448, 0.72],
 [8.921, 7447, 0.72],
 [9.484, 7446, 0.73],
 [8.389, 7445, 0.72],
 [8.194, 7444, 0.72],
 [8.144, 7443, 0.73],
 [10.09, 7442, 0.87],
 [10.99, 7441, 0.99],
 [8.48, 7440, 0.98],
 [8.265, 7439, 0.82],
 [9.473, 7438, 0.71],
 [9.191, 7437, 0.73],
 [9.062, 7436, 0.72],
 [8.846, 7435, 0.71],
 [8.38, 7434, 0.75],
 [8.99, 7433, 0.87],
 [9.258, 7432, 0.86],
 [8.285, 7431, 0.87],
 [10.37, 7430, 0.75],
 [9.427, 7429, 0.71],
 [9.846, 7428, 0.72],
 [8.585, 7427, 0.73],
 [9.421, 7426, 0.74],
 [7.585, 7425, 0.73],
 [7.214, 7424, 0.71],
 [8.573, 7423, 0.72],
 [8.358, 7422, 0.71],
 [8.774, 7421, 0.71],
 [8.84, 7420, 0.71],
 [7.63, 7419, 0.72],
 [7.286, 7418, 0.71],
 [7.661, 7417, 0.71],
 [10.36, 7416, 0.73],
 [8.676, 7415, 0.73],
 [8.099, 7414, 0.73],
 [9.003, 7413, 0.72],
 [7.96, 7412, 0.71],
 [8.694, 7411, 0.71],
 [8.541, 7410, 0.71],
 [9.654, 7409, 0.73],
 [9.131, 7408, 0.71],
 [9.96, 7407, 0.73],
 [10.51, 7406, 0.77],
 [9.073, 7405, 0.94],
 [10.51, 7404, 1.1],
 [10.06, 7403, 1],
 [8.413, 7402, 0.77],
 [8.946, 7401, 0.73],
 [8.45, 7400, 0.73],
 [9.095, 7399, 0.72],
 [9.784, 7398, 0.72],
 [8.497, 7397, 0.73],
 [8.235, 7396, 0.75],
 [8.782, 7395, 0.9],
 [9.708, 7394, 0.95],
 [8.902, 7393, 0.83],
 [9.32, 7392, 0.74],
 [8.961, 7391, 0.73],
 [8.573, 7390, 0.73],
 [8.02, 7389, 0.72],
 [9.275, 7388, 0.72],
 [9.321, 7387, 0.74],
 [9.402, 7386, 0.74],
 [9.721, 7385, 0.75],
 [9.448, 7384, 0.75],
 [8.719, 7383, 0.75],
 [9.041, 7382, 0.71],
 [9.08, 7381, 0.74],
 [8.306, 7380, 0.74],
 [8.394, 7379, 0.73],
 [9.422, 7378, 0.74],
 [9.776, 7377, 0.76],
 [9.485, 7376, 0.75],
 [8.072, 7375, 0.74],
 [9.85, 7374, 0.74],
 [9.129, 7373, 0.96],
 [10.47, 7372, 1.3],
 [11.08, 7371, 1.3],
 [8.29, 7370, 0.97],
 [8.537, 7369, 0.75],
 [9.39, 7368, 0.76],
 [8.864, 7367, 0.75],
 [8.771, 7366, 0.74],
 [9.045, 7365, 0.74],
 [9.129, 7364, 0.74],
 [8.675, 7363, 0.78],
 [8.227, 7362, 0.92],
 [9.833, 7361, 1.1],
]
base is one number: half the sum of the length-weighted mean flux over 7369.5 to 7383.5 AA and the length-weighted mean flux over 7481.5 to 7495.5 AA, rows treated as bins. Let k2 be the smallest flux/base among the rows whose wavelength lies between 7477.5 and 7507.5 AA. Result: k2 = 0.76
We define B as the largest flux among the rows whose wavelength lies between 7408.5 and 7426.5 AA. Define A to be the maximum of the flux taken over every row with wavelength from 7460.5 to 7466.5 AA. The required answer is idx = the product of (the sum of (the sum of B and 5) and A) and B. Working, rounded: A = 9.403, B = 10.36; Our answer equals 257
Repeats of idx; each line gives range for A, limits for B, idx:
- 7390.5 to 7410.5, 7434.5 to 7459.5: 291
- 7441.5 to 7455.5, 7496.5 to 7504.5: 241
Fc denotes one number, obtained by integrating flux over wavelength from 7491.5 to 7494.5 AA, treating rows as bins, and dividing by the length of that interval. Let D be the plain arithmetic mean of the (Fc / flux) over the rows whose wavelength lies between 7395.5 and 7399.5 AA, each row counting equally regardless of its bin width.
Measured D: 1.02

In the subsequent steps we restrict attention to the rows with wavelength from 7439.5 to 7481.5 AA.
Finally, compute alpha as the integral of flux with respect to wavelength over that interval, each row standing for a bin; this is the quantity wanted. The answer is 369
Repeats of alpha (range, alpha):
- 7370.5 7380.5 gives 94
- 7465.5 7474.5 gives 78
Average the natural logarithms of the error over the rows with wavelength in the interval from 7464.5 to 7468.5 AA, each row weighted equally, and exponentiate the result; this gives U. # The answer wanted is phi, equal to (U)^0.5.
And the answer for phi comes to 0.88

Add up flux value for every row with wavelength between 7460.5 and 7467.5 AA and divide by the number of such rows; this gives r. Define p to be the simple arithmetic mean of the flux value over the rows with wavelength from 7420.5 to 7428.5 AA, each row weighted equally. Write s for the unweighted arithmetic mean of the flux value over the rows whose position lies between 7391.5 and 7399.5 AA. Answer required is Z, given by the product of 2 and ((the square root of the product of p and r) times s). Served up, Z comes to 158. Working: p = 8.5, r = 8.94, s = 9.0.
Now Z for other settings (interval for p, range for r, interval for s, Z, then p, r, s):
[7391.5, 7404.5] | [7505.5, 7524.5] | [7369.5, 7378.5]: 174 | 9.1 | 9.18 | 9.5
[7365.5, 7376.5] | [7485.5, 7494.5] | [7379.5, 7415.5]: 165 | 9.3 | 8.98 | 9.1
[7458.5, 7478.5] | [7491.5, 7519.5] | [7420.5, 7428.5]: 152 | 8.7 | 9.05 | 8.5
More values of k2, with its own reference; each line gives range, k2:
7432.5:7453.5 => 0.89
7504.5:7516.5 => 0.87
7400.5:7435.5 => 0.79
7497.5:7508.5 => 0.84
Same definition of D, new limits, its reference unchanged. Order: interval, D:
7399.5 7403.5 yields 1.01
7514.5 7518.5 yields 0.98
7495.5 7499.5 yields 1.10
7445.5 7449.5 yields 1.04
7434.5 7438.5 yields 0.99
